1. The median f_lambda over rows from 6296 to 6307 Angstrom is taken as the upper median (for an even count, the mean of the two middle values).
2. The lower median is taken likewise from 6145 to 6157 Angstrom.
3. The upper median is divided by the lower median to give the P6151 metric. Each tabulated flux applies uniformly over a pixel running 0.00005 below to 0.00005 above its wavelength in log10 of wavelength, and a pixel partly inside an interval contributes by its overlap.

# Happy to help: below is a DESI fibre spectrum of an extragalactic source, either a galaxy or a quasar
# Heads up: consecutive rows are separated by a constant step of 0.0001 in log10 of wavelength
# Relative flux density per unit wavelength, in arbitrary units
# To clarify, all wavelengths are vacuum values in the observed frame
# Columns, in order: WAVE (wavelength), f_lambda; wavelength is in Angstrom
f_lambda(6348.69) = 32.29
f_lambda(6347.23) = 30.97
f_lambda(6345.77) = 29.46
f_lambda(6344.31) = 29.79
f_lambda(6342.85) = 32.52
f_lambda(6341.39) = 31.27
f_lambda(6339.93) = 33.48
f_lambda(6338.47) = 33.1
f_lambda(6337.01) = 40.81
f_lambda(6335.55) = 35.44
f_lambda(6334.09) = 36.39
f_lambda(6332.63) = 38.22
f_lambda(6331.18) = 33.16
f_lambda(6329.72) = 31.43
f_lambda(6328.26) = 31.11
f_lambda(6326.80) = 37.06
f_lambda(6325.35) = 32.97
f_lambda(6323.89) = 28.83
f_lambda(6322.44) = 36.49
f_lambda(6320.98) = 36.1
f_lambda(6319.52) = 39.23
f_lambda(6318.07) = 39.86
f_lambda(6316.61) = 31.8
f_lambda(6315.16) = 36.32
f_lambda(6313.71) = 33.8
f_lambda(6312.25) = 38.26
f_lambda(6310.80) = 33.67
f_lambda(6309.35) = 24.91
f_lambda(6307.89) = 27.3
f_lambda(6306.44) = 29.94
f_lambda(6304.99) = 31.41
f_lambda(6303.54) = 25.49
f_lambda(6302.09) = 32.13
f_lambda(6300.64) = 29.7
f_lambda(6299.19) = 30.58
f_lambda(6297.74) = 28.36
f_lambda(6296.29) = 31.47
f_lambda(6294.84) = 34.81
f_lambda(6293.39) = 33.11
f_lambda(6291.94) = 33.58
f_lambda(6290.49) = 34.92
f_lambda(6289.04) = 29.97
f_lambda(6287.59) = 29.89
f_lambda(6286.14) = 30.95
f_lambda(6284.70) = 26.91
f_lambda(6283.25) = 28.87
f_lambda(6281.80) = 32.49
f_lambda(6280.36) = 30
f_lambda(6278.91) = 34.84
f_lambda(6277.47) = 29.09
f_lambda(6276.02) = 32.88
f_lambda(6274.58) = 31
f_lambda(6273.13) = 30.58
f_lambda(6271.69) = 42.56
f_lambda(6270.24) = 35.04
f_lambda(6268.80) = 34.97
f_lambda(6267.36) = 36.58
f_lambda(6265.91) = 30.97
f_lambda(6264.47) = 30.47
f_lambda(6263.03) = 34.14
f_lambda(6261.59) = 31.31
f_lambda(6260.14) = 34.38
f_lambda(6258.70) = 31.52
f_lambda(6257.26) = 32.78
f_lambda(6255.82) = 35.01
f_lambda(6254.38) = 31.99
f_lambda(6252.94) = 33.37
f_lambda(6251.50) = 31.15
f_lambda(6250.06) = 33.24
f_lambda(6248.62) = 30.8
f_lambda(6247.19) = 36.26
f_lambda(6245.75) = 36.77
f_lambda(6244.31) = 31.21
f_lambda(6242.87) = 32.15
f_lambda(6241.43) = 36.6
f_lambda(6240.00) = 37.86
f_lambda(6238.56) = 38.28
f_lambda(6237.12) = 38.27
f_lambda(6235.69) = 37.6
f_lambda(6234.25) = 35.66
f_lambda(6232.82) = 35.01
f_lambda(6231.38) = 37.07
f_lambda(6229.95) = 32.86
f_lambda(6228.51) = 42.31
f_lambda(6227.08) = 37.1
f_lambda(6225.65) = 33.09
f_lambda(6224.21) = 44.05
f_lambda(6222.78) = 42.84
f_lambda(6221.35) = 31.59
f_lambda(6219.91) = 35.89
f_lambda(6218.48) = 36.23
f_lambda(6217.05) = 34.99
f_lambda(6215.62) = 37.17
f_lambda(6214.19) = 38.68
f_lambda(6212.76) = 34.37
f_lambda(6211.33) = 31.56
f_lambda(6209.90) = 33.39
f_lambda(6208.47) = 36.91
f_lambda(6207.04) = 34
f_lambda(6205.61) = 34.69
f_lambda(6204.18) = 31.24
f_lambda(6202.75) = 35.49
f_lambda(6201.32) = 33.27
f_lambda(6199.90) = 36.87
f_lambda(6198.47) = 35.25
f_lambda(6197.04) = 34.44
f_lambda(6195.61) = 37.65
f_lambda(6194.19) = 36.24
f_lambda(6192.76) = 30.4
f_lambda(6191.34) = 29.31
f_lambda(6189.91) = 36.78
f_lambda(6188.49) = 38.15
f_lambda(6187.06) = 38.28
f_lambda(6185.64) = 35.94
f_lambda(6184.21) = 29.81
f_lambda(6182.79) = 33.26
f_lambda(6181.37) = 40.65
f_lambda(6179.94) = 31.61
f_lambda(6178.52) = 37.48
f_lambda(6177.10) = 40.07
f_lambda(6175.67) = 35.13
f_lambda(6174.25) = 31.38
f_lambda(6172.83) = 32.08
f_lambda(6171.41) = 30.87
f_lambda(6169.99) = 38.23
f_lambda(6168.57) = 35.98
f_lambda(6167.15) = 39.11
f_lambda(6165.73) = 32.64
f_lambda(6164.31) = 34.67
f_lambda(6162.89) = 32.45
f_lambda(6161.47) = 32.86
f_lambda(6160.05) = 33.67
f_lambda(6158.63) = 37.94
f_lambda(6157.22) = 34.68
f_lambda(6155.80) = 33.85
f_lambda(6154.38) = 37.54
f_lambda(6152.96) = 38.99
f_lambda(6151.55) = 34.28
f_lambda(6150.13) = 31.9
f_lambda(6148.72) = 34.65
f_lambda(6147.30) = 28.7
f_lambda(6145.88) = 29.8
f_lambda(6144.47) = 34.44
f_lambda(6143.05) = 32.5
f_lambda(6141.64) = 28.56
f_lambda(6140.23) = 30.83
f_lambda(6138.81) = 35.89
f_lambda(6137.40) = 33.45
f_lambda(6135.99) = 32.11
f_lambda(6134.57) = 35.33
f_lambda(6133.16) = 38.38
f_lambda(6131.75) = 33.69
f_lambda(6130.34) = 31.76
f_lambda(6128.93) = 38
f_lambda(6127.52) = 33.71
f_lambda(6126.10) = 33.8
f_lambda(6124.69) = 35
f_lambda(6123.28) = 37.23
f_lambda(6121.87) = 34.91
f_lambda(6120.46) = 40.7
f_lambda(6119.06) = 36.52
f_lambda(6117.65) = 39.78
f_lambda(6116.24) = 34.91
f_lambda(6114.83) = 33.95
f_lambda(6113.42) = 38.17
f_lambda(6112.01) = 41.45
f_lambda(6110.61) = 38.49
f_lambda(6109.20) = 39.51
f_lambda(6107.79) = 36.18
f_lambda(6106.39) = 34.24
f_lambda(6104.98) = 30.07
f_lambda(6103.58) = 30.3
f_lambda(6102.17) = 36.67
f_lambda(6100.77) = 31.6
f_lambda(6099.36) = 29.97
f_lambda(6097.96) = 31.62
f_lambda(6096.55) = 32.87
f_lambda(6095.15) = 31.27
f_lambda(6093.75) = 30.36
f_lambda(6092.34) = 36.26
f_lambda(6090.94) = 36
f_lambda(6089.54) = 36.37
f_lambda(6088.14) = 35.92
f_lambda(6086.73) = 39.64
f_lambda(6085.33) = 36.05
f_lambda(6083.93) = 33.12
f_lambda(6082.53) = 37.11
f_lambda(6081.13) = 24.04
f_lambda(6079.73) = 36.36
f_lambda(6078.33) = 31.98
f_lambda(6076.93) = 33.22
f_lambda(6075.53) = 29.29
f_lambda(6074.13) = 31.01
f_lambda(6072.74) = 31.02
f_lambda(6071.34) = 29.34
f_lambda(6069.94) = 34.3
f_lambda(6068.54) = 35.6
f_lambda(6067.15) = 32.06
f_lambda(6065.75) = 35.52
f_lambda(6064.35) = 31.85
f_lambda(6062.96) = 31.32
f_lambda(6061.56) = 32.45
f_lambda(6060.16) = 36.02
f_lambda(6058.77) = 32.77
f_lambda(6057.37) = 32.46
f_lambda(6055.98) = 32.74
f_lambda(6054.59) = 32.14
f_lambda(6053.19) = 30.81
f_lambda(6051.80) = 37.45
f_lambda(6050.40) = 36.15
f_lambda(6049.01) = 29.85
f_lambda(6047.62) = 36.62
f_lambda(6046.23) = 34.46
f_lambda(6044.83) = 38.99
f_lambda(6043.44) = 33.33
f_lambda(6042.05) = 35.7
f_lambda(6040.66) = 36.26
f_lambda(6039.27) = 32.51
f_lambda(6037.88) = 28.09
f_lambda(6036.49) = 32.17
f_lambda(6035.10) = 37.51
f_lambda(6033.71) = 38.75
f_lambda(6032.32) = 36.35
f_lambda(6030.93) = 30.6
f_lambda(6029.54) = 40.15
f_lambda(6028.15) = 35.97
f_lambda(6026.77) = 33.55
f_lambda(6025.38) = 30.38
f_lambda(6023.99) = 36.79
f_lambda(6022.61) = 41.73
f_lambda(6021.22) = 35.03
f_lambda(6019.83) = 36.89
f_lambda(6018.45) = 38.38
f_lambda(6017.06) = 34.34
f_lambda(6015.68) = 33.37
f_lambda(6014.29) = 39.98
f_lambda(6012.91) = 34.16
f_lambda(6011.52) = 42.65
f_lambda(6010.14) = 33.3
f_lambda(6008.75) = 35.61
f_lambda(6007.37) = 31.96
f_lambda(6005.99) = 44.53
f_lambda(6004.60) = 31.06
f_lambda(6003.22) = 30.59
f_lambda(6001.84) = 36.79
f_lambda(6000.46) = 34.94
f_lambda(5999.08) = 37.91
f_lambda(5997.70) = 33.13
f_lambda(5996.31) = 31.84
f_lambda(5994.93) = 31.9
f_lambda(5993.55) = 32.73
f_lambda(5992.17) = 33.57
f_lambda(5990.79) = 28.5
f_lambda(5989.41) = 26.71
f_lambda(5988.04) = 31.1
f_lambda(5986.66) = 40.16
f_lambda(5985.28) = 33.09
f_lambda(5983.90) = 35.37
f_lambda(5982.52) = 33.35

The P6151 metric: 0.89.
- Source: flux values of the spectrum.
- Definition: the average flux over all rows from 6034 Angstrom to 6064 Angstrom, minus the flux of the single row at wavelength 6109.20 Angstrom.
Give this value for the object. -5.7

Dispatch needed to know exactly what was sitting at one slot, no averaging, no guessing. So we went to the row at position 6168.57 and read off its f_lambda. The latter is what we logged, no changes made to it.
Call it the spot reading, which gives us 35.98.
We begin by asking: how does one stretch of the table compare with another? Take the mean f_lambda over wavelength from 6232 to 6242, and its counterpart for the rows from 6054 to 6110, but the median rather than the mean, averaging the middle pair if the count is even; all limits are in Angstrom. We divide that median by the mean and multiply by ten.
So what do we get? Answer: 8.8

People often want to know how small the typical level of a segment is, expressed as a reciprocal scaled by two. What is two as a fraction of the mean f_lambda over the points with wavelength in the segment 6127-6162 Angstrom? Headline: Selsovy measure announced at 0.0590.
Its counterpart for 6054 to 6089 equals 0.0604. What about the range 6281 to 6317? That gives 0.0641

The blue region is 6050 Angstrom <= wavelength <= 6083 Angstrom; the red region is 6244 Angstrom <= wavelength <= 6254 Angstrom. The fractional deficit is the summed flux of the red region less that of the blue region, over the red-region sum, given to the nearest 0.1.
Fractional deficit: -2.4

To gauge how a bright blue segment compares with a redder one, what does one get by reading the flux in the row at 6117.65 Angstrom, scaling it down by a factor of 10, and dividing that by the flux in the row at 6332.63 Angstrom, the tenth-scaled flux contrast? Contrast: 0.104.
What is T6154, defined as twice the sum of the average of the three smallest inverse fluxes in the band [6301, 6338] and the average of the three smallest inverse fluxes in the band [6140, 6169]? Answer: 0.102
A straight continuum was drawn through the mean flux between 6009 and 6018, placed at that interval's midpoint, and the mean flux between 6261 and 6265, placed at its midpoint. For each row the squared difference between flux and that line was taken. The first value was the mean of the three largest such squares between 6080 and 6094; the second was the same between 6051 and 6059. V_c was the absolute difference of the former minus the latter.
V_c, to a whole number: 40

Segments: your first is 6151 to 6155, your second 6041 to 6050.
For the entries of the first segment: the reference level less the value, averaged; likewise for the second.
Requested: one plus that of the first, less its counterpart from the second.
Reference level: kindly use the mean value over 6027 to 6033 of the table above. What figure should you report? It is -1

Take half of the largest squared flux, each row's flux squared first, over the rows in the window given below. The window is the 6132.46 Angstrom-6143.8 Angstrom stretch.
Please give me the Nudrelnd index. 737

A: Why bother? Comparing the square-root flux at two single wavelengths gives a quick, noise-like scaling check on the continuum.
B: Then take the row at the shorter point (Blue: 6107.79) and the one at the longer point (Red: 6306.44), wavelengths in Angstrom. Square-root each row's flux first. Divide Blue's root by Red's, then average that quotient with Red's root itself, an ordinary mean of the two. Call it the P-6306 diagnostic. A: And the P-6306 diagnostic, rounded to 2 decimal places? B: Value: 3.29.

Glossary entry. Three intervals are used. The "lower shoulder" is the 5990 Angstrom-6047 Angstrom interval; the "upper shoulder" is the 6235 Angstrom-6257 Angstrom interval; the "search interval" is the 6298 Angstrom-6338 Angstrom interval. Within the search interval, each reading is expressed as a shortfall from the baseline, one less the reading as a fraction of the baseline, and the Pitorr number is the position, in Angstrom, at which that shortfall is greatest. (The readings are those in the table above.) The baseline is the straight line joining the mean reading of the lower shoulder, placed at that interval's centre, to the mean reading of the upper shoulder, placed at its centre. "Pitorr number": 6309.35 Angstrom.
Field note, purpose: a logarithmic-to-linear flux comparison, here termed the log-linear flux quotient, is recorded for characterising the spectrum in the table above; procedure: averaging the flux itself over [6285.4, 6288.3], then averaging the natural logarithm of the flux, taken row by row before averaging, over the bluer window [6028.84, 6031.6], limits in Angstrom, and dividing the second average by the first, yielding 0.117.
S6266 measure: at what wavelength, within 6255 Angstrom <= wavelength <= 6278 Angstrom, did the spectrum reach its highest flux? 6271.69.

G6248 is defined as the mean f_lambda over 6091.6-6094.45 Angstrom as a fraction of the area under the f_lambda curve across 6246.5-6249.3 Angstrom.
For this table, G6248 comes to 0.35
